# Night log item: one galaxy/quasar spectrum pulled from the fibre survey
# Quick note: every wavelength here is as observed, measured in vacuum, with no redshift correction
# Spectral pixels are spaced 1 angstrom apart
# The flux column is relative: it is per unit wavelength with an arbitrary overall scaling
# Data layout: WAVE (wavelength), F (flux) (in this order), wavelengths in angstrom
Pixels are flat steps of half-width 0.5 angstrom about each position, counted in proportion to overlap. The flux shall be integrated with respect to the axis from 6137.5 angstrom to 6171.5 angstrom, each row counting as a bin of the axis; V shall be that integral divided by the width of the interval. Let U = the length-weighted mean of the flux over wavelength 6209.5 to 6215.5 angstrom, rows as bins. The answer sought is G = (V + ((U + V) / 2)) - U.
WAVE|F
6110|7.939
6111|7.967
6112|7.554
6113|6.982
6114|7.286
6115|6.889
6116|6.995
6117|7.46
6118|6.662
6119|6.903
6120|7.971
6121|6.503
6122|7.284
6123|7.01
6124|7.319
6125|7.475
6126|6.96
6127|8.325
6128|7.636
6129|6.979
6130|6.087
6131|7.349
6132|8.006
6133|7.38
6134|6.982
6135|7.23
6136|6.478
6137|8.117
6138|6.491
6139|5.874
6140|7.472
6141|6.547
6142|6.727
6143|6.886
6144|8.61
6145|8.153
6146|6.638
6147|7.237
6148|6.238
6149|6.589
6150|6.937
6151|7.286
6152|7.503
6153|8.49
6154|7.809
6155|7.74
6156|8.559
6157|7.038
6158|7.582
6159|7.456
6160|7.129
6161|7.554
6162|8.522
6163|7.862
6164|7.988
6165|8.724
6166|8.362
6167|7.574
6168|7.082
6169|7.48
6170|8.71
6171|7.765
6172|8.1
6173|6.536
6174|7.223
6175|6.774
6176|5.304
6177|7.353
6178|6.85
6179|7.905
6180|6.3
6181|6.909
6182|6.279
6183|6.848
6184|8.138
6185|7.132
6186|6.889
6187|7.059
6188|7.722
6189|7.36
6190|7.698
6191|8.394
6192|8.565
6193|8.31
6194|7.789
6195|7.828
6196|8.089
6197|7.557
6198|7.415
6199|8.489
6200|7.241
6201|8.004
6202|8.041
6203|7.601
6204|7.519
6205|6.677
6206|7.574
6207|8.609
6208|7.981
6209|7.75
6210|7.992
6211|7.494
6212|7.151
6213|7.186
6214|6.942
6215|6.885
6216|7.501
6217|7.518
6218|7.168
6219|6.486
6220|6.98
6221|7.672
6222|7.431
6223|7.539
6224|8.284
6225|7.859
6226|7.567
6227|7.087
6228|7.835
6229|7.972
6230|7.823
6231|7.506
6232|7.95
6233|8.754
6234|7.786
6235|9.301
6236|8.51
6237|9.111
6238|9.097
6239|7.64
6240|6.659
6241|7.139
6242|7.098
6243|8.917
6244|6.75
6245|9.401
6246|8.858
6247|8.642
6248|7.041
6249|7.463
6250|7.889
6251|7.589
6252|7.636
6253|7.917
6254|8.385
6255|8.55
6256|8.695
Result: 7.6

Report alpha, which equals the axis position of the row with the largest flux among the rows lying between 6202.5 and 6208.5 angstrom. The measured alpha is 6207 angstrom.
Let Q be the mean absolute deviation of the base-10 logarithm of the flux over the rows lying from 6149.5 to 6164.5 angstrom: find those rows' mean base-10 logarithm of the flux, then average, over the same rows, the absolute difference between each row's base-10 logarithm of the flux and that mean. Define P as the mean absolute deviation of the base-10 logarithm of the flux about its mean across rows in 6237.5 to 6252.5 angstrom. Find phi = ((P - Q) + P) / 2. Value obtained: 0.030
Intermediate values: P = 0.041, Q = 0.0231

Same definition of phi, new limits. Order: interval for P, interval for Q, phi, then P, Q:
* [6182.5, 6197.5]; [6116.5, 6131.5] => 0.012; 0.025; 0.0264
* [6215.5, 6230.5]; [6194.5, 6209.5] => 0.009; 0.019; 0.0205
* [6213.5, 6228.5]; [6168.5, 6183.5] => 0.002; 0.022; 0.0403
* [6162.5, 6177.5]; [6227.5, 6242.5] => 0.022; 0.039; 0.0334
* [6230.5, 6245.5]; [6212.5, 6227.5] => 0.035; 0.045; 0.0210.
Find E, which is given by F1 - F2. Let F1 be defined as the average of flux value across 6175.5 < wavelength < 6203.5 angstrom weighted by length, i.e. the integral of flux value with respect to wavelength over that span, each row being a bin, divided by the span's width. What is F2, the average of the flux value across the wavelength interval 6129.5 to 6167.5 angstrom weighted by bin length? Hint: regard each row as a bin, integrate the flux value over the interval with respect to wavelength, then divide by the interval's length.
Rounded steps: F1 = 7.47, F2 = 7.4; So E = 0.07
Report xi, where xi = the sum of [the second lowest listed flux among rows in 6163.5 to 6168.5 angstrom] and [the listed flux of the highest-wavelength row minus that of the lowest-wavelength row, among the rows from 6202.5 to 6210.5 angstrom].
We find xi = 8.0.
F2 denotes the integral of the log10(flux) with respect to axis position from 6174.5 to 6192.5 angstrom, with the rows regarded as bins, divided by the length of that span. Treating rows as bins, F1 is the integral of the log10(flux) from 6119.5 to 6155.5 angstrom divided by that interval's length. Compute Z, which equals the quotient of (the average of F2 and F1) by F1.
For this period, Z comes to 0.998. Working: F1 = 0.857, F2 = 0.854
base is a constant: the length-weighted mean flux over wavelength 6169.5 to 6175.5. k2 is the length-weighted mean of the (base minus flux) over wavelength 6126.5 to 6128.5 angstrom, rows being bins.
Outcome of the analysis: -0.46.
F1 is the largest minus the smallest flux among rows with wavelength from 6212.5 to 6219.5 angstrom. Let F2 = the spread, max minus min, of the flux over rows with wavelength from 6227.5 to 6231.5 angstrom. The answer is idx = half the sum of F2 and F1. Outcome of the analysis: 0.7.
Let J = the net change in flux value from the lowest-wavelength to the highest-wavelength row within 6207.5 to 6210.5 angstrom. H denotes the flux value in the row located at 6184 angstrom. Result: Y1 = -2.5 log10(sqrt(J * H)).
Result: 1.3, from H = 8.138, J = 0.0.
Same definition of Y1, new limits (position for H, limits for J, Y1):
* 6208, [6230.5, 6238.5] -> -1.4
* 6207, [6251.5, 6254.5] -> -1.0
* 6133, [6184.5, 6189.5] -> -0.3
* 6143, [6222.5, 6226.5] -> 0.9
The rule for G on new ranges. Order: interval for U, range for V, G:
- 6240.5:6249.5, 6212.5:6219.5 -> 6.7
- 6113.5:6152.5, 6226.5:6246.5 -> 8.5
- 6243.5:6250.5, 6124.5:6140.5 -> 6.8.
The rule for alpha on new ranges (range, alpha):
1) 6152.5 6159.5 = 6156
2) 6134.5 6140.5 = 6137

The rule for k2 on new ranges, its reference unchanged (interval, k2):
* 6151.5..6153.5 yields -0.48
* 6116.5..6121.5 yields 0.42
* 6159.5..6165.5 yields -0.45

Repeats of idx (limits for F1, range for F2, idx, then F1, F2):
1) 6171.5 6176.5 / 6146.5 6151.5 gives 1.9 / 2.8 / 1.0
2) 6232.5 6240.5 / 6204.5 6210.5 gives 2.3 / 2.6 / 1.9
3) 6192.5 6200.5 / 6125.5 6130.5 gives 1.7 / 1.2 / 2.2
